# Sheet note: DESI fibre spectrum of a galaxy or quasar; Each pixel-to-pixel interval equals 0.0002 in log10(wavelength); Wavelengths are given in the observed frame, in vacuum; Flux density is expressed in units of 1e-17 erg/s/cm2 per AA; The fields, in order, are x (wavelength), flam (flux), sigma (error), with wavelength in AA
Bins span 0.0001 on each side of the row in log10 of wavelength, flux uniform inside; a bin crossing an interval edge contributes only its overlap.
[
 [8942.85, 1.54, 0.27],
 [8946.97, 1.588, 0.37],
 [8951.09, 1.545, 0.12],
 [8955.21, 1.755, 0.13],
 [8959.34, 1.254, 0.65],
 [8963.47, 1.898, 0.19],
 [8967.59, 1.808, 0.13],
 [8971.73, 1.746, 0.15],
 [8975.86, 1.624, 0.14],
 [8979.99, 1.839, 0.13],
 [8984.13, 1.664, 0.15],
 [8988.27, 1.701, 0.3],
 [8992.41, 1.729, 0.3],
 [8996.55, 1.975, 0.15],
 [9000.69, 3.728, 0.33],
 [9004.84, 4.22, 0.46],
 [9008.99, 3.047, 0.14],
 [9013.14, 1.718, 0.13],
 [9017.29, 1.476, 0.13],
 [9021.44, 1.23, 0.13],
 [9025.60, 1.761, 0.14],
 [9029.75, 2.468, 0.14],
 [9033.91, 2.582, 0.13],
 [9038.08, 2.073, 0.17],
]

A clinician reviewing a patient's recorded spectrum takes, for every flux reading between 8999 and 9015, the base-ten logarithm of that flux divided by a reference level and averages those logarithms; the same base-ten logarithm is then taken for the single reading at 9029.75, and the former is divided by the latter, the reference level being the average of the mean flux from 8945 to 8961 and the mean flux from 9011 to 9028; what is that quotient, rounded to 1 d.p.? 1.4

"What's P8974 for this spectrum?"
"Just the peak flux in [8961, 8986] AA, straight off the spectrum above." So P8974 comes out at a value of 1.898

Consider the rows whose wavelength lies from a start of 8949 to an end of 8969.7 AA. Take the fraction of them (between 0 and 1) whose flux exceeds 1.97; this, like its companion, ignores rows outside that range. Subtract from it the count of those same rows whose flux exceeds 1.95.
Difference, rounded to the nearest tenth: 0.0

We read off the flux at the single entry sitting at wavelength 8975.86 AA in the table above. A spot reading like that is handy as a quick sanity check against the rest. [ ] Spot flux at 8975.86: 1.624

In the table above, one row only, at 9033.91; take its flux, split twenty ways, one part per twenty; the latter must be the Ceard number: 0.13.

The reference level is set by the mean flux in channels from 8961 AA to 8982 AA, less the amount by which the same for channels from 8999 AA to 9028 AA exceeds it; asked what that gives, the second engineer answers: 1.1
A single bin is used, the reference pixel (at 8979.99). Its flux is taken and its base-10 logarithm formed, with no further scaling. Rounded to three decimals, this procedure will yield 0.265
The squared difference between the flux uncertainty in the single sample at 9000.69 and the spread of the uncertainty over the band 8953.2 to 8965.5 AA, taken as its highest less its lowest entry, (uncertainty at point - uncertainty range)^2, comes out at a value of 0.036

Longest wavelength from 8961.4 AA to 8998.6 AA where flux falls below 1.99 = 8996.55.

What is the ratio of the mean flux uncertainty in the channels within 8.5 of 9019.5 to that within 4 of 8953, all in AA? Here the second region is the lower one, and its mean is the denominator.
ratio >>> 1.1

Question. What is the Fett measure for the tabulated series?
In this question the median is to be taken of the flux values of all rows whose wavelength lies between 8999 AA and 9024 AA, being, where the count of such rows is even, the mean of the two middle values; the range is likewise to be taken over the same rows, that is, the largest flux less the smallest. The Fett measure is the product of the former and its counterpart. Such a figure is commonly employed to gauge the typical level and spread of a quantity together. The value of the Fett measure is 7.1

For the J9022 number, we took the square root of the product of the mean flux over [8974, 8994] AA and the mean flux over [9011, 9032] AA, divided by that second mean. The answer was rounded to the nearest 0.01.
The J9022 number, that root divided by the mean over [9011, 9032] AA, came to 0.99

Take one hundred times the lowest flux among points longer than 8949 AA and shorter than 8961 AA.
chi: 125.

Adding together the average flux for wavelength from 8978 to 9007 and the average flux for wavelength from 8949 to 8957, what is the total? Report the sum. 4.06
